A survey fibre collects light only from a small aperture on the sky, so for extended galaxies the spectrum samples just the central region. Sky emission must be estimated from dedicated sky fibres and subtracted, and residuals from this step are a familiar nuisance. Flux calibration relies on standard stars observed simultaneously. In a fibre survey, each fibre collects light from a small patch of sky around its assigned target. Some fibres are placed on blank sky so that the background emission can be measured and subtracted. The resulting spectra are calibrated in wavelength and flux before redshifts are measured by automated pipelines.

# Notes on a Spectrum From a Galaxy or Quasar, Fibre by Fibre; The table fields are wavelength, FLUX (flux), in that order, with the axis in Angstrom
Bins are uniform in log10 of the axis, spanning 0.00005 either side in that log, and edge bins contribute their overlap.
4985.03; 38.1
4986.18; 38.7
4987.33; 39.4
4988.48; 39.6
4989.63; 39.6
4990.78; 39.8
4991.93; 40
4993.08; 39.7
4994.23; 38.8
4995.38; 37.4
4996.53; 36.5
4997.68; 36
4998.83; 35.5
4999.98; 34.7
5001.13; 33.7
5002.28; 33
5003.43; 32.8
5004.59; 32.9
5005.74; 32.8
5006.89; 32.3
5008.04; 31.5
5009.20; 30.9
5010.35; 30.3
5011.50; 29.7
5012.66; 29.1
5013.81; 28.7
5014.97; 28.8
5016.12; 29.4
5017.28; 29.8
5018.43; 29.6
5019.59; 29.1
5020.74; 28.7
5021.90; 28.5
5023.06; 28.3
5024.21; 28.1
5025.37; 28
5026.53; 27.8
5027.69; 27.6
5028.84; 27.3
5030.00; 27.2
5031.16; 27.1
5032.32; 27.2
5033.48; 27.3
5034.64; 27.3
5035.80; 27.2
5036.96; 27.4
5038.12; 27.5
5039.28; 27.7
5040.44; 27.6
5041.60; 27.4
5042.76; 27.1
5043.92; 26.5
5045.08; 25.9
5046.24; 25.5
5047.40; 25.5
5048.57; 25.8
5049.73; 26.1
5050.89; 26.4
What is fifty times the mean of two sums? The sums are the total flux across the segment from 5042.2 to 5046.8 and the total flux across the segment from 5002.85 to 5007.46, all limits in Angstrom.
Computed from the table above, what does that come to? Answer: 5895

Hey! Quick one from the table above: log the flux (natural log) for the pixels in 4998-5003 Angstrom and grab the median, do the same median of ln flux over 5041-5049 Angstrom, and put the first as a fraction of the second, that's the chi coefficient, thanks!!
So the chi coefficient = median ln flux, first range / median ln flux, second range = 1.085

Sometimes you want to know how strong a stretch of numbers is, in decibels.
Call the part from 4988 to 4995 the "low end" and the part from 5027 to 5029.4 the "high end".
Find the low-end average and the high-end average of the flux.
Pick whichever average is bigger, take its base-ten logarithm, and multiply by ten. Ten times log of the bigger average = 16.0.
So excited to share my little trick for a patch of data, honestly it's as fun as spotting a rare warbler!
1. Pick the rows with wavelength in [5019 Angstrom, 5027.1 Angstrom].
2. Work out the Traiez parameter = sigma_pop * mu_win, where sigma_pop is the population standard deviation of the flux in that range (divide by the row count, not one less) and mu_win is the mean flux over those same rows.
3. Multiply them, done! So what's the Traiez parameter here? 12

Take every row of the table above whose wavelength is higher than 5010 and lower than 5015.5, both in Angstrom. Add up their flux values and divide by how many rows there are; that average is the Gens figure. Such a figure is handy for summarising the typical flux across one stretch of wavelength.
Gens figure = 29.3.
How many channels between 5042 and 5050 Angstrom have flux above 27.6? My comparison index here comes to 0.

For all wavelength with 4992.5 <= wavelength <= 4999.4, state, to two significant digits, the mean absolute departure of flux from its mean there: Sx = 1.3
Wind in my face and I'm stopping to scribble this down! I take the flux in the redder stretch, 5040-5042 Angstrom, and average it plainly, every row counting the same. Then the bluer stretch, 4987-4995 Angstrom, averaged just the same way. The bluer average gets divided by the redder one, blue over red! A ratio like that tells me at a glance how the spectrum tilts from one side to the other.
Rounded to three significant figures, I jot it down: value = 1.44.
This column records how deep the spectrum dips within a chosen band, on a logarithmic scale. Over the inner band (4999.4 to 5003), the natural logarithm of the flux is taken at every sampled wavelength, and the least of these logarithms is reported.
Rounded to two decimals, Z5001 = 3.50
